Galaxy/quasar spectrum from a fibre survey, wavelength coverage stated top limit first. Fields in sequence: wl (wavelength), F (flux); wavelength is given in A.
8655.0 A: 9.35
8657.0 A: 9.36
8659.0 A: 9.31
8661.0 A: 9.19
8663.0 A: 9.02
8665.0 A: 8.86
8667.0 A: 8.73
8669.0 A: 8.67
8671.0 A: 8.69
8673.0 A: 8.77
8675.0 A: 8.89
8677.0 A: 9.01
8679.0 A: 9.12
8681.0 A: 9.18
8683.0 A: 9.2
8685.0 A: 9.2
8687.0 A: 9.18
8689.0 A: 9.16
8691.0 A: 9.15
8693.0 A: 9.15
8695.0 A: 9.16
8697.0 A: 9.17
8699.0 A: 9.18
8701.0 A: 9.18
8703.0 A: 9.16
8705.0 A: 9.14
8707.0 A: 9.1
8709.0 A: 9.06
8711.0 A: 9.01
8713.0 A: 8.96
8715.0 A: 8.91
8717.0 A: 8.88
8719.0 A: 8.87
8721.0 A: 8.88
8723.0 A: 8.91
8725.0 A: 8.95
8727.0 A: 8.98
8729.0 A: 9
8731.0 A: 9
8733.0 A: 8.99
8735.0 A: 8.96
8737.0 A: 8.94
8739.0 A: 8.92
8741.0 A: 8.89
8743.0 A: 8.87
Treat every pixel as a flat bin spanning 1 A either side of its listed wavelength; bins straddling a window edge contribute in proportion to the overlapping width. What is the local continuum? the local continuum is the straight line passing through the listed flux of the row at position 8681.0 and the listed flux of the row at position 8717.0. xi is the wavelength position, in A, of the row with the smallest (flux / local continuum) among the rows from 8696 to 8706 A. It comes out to 8697.0 A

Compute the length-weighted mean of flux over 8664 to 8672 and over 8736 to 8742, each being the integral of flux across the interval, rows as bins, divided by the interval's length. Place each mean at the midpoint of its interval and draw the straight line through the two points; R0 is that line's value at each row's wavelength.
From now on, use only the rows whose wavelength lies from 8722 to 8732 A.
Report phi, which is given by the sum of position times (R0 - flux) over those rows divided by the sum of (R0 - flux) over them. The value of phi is 8727.9 A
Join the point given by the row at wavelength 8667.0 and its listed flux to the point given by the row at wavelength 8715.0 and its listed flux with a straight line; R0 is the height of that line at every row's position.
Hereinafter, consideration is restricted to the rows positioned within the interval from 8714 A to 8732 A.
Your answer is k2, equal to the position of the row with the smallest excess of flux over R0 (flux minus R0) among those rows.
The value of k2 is 8719.0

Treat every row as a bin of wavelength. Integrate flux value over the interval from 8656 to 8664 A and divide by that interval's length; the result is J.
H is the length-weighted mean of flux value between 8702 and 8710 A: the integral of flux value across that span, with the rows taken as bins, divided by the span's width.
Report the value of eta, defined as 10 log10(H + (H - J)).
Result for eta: 9.55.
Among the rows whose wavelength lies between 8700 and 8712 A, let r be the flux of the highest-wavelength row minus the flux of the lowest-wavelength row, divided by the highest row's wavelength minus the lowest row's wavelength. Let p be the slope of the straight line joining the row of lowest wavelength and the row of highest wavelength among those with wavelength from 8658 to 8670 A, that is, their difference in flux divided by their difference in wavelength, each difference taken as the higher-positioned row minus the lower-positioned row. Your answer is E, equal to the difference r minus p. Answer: 0.05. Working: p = -0.064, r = -0.017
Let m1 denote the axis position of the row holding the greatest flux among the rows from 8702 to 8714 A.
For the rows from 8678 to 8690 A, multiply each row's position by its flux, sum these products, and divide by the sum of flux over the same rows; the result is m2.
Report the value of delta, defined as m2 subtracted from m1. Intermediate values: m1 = 8703.0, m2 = 8684.0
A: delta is 19.0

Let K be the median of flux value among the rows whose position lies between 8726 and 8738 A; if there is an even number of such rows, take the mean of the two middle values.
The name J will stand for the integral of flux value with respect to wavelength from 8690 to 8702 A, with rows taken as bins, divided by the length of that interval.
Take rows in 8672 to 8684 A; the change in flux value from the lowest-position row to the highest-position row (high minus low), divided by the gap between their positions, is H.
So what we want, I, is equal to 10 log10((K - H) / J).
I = -0.11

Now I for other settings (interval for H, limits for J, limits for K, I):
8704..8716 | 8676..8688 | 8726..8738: -0.07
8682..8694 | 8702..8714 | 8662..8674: -0.15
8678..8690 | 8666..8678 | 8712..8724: 0.05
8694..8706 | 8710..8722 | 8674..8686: 0.11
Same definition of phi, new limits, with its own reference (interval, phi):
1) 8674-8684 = 8679.9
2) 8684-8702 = 8692.8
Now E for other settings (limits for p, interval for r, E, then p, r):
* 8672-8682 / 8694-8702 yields -0.05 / 0.051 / 0.003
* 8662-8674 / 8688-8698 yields 0.03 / -0.025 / 0.001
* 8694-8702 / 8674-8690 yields 0.02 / 0.003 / 0.019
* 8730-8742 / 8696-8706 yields 0.01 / -0.011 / -0.004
